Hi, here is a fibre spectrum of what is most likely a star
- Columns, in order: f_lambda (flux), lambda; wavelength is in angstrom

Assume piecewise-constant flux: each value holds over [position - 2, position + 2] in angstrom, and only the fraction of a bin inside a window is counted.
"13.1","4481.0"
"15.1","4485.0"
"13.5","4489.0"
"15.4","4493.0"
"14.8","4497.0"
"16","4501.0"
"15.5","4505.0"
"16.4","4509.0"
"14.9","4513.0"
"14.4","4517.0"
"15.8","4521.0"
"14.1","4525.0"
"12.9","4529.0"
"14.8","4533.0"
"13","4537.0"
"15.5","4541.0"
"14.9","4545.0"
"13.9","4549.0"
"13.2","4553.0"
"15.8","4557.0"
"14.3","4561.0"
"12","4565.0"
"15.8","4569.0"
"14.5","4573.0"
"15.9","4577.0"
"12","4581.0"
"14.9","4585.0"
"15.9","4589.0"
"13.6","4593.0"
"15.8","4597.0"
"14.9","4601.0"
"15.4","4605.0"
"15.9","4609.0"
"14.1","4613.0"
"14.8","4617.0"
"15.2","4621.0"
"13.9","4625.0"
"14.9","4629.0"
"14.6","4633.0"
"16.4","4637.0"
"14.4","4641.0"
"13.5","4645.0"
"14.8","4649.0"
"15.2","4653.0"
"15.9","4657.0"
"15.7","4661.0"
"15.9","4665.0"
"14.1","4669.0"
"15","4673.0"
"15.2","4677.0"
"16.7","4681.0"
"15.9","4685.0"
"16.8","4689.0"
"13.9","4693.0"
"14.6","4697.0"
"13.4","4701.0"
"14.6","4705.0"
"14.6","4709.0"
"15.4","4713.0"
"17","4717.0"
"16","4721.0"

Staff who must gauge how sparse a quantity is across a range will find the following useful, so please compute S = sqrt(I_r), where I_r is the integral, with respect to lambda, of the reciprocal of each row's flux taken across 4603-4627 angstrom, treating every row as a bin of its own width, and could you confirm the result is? 1.27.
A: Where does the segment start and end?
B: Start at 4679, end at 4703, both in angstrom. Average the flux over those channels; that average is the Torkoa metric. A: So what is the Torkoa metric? 15.2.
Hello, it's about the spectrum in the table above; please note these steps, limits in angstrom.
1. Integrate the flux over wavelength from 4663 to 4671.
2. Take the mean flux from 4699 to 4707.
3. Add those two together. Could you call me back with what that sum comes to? 134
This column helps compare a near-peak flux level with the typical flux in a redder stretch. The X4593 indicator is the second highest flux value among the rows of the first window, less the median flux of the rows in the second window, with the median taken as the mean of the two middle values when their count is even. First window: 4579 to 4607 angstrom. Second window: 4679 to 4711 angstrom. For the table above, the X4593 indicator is 1.2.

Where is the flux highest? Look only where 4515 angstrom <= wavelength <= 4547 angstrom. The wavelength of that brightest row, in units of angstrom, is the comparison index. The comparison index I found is 4521.0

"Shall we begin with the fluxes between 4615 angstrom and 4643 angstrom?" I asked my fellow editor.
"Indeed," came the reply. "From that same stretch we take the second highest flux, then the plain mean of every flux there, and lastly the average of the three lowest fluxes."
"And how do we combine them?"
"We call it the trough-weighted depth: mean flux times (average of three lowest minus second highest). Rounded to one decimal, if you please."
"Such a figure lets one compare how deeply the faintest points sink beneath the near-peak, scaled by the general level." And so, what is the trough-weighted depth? -13.4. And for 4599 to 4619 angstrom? -12.0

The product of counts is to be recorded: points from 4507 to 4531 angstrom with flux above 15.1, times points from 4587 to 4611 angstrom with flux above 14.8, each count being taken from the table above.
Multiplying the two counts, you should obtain 10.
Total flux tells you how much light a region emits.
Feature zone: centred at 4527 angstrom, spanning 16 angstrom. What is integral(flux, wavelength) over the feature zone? 230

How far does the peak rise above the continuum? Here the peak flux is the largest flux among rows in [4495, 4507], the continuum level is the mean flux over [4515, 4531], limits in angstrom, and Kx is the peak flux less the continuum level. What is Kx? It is 1.7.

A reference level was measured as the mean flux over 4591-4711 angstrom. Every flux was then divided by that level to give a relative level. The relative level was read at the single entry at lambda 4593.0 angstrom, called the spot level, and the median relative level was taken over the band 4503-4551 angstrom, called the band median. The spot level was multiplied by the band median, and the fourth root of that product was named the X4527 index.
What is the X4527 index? 0.97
